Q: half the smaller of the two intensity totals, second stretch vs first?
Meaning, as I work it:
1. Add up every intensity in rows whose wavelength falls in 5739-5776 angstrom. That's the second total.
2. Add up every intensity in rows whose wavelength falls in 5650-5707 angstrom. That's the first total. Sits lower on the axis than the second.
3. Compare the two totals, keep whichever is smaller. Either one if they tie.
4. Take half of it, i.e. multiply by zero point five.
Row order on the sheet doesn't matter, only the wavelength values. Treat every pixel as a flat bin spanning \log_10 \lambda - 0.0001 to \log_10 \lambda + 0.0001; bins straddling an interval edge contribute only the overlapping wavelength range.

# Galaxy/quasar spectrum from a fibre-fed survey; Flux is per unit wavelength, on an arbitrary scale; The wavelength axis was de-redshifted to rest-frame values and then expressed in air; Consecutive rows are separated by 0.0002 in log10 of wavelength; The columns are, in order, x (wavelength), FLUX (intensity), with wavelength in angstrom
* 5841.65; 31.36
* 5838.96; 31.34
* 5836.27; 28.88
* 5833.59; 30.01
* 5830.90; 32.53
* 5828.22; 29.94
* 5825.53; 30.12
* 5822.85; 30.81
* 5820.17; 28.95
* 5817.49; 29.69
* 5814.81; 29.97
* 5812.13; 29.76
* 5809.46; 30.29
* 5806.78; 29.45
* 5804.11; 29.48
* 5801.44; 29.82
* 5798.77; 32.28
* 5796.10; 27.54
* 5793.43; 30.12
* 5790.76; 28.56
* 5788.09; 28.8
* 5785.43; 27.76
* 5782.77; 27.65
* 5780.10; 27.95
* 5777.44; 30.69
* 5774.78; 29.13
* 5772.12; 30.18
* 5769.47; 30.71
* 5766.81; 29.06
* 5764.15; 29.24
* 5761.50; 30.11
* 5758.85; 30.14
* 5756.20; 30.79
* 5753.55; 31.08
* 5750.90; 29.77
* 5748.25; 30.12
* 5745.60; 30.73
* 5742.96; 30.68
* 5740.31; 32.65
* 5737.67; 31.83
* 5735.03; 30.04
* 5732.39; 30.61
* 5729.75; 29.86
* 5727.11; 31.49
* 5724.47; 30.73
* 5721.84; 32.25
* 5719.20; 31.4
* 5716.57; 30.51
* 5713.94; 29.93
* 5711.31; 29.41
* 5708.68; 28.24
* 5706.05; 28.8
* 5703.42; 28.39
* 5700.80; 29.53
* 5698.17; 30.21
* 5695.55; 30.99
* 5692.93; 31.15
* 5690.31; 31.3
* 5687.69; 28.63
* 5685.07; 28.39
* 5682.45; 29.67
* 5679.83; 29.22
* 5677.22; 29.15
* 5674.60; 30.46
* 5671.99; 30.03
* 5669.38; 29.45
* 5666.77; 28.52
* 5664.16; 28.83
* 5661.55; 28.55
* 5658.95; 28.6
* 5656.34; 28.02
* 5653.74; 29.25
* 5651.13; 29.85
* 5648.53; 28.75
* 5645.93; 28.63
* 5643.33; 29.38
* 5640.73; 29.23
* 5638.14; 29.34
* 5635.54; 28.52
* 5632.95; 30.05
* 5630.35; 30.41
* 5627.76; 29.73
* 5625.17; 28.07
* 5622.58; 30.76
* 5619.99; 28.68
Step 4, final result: 212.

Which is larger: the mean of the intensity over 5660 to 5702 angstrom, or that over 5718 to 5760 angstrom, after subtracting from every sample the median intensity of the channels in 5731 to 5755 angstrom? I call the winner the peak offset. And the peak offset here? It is 0.21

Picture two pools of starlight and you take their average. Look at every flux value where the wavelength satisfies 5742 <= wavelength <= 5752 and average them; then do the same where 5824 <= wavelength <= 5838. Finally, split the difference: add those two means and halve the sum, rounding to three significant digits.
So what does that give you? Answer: 30.3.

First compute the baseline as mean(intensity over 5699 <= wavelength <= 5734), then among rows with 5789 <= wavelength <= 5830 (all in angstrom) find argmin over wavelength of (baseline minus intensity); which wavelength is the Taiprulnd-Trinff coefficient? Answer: 5798.77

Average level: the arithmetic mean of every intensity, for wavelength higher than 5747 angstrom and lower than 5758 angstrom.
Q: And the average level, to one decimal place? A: 30.4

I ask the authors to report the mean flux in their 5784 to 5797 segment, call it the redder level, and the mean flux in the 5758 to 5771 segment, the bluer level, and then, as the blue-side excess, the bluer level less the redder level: 1.3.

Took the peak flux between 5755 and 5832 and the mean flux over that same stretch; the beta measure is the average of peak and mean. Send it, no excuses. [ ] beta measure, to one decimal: 31.1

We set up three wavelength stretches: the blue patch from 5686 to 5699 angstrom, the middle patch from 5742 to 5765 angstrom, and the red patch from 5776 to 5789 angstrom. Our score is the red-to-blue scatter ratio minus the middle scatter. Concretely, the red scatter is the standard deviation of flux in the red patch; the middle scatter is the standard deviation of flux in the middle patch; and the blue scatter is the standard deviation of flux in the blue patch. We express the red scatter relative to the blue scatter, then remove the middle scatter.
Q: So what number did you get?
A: 0.6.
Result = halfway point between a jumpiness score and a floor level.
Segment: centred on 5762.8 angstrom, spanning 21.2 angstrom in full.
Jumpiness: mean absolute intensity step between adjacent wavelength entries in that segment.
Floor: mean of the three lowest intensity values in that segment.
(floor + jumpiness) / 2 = 15.0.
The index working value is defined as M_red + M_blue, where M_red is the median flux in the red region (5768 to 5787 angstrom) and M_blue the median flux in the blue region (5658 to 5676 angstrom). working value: 58.0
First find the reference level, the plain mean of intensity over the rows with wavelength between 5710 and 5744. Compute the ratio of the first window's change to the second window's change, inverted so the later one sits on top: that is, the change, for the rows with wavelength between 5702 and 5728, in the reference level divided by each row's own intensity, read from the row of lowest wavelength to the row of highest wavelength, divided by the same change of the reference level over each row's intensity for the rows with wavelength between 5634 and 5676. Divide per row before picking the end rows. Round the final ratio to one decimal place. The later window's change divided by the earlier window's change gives 1.6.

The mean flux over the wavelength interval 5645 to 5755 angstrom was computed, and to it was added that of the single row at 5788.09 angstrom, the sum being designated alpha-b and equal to 58.7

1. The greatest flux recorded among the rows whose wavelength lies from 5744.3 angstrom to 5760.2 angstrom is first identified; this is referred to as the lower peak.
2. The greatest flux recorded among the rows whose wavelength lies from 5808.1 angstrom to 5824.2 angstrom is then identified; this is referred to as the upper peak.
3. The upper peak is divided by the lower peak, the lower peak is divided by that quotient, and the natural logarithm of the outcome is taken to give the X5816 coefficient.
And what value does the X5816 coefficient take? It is 3.45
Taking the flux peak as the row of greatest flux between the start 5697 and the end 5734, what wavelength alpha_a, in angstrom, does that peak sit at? 5721.84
